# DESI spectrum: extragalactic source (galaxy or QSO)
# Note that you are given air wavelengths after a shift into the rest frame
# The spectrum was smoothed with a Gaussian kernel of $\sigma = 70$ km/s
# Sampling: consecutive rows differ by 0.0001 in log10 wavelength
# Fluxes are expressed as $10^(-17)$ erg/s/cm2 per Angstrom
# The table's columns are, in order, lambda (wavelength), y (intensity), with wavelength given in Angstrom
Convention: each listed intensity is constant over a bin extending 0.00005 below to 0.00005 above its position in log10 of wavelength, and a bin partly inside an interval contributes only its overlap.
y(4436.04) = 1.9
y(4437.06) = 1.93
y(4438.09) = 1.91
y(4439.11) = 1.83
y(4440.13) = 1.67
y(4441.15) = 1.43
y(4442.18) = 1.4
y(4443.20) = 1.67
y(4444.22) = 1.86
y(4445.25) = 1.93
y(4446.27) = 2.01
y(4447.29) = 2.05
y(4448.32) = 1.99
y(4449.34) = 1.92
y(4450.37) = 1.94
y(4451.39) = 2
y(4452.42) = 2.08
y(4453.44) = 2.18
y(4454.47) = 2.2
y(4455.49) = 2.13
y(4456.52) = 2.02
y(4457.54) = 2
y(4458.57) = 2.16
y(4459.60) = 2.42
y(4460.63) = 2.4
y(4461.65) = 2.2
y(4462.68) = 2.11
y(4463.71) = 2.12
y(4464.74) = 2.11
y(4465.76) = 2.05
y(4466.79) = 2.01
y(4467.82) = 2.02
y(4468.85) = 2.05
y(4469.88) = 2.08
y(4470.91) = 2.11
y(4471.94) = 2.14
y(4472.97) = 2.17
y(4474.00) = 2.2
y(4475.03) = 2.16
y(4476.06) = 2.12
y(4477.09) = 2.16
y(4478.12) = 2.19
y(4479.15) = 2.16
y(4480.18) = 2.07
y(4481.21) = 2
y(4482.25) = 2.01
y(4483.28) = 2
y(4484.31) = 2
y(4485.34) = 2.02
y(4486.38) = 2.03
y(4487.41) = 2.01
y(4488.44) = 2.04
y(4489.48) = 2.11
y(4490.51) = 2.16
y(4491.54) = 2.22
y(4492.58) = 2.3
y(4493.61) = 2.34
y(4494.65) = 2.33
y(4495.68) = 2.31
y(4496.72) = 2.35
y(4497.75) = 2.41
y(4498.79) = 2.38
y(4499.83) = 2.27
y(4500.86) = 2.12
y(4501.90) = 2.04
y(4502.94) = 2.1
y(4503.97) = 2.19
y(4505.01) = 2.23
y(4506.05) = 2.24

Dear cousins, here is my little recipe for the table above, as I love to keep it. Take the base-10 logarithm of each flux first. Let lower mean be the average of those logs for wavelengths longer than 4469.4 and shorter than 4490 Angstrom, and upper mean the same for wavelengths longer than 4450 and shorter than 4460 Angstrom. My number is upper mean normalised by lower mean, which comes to 1.01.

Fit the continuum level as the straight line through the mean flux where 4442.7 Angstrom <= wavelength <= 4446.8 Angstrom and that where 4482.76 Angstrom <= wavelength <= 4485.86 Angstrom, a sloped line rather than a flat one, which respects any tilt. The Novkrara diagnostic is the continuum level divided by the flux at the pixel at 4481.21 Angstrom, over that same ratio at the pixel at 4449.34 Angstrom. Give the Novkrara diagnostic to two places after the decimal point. 1.02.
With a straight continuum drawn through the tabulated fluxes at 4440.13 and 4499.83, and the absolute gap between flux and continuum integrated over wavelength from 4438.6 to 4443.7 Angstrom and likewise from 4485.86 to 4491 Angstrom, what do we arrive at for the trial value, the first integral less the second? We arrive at 0.32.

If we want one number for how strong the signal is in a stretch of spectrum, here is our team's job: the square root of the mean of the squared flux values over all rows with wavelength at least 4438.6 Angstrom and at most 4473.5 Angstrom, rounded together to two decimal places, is 2.02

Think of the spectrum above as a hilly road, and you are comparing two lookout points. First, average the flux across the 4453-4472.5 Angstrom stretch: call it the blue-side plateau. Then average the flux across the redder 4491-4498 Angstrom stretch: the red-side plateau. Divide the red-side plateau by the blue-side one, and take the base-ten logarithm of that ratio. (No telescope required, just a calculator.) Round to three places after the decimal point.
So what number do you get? 0.037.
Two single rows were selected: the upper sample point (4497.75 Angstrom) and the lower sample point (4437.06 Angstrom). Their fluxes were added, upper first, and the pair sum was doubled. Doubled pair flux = 8.68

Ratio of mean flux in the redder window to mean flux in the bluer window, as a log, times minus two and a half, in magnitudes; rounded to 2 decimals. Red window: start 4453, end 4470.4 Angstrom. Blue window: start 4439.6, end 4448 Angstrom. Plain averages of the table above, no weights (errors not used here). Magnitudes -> -0.21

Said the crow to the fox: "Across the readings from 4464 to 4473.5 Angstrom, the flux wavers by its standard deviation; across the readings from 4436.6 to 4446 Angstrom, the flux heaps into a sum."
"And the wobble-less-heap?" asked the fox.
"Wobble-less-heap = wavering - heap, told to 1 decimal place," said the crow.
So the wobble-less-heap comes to -15.6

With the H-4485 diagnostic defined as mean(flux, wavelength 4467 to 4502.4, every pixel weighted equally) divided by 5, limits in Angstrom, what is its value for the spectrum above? 0.430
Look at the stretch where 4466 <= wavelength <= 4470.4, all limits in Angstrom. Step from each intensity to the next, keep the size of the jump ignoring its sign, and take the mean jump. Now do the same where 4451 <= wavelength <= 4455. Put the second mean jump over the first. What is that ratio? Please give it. 2.9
